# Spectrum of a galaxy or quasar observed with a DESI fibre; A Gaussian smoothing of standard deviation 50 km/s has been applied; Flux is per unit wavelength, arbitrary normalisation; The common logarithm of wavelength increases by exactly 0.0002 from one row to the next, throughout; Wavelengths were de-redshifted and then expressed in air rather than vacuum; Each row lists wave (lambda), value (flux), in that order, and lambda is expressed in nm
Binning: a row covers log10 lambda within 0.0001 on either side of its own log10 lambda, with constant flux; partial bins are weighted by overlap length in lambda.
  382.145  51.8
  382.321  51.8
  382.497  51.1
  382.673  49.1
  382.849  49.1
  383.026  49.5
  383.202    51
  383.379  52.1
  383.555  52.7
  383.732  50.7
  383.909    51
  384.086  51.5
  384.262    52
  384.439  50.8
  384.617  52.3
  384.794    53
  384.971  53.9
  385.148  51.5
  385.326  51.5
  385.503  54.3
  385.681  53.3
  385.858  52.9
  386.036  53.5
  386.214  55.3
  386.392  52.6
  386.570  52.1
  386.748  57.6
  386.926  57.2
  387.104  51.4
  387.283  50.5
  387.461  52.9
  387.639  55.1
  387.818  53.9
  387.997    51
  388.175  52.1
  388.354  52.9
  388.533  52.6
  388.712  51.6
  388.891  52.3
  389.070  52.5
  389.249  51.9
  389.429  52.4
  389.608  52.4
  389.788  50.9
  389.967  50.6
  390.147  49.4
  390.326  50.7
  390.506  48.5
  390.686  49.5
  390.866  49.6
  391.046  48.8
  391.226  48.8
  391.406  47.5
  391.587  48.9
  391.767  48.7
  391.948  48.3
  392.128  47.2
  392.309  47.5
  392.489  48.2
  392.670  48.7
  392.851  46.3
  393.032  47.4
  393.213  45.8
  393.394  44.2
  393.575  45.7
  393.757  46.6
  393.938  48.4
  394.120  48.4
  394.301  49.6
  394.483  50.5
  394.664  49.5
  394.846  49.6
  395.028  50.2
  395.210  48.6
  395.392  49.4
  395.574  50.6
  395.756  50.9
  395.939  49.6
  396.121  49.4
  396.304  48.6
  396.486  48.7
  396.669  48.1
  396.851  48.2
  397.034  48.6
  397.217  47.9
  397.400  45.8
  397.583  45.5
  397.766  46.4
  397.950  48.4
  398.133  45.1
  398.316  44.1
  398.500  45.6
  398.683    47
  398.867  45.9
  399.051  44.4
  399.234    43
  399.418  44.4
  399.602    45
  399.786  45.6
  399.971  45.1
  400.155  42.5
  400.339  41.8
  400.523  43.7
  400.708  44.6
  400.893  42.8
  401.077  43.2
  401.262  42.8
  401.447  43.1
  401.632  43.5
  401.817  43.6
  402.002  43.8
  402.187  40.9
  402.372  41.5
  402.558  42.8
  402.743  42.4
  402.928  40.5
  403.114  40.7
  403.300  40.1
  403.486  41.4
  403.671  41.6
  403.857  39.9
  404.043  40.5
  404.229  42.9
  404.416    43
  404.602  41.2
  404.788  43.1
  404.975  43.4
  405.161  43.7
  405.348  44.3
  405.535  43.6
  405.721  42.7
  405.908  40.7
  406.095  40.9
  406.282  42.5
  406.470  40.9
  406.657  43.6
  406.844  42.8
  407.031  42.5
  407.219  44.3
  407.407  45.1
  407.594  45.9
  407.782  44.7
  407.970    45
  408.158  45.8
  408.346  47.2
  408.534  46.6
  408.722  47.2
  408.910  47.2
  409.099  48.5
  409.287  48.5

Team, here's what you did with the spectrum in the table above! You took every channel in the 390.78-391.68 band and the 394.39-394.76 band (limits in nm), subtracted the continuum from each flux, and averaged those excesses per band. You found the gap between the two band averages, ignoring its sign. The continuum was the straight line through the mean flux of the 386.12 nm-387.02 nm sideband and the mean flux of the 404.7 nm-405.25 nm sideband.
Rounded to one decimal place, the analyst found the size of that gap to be 3.4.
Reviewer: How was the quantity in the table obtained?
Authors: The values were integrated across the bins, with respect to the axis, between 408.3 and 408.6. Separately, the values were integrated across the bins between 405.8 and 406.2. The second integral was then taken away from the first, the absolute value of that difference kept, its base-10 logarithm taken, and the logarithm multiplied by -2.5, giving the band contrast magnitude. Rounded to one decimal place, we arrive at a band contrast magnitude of -0.9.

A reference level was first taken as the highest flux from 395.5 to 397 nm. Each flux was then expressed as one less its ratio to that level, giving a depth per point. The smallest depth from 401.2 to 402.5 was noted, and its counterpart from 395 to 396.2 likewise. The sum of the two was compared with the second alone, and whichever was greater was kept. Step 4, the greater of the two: 0.14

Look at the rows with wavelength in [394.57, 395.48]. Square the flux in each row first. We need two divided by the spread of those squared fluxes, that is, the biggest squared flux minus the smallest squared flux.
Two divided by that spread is 0.0127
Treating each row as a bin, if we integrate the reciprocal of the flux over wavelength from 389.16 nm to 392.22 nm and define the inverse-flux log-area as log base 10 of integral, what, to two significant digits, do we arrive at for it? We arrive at -1.2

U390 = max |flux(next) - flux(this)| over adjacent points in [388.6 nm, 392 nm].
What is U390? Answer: 2.2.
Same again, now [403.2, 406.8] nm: 2.7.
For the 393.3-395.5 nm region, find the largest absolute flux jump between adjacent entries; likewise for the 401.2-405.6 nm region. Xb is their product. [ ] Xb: 5.2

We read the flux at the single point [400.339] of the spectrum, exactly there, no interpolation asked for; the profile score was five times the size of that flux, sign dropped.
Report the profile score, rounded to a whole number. 209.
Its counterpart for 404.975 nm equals 217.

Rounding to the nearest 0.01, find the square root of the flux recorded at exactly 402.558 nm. 6.54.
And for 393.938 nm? 6.96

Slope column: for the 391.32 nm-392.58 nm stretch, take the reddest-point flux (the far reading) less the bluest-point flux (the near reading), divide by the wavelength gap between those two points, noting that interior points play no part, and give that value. 0.6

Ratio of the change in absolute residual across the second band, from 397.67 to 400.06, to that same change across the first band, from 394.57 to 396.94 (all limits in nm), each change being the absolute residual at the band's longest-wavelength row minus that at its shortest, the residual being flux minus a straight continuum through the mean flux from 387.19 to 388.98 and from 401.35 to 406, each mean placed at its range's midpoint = 1.1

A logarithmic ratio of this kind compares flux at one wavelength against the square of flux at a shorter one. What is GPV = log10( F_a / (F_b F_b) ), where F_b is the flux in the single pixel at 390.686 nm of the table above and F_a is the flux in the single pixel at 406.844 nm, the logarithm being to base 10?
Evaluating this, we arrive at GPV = -1.76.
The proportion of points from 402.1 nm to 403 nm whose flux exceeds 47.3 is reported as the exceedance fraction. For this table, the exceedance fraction 0.0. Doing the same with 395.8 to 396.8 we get 1.0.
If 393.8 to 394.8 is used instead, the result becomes 1.0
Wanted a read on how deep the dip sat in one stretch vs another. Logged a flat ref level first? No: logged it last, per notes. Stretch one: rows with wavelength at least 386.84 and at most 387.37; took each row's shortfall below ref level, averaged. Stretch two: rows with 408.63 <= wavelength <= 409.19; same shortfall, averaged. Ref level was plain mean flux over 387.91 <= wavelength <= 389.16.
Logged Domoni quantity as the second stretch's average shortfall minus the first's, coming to 5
